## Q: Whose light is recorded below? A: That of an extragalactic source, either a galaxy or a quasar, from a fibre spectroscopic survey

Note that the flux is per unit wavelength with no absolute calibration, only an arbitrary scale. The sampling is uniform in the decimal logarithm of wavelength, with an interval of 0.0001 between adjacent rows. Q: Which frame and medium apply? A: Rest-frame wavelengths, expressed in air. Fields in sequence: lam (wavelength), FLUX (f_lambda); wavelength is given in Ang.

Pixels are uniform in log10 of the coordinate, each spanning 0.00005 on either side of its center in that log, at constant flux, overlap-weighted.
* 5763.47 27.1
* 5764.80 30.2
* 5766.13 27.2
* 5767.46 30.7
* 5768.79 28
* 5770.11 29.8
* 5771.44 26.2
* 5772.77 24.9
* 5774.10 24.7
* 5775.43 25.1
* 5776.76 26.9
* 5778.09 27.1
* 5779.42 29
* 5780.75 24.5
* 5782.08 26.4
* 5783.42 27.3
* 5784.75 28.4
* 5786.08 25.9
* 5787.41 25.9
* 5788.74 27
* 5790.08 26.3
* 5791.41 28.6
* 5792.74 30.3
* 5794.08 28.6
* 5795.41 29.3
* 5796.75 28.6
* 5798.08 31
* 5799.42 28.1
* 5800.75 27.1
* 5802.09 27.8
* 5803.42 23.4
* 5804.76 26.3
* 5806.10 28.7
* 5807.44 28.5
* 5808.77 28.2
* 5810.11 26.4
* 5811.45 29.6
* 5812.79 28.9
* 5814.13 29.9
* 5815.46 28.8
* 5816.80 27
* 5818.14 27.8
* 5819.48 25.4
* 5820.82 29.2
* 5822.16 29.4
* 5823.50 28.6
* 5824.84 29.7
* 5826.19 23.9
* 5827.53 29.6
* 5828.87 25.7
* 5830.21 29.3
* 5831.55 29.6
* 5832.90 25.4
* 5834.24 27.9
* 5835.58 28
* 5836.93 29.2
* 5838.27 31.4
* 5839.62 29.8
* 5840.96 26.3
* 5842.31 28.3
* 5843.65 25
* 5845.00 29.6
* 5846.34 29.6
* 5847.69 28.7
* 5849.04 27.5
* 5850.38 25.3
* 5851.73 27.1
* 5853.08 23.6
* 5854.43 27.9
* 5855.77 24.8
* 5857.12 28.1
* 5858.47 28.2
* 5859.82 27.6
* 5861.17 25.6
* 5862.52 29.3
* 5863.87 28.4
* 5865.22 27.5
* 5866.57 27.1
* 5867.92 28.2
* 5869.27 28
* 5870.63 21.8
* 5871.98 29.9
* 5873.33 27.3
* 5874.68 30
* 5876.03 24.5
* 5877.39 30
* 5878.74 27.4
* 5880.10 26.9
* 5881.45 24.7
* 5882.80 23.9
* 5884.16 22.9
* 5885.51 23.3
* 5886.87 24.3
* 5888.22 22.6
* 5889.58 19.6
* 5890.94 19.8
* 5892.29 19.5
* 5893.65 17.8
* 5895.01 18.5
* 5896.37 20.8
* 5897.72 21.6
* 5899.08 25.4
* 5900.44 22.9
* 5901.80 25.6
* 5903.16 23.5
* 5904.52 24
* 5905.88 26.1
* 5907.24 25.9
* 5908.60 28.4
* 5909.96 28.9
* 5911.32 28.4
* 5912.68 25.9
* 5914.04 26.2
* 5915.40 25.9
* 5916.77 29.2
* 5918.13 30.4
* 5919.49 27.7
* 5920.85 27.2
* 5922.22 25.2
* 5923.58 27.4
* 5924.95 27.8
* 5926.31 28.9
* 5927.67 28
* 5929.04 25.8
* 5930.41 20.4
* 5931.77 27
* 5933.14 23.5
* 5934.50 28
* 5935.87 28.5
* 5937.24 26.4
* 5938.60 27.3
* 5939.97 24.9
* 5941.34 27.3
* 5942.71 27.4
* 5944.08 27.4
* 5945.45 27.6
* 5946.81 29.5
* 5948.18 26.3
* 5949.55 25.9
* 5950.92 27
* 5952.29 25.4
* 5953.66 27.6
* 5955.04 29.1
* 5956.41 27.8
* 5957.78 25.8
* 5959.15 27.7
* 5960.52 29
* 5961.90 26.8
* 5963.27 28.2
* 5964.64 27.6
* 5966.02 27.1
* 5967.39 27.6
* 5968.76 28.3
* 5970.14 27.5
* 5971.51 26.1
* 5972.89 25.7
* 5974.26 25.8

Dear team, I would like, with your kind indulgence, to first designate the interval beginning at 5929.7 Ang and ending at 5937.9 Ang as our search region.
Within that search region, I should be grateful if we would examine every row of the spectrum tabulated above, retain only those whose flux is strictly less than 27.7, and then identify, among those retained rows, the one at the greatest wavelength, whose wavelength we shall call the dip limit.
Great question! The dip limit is 5937.24 Ang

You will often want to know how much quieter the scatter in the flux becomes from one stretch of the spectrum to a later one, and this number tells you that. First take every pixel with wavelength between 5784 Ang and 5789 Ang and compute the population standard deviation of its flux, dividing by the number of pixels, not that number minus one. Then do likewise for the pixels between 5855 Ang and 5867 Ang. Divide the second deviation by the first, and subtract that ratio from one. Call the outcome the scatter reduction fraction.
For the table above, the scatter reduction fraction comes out -0.29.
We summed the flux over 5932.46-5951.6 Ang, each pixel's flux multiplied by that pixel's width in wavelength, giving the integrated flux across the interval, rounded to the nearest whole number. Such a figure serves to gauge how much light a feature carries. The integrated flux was 516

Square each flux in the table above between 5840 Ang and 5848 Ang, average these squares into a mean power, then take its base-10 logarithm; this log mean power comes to 2.89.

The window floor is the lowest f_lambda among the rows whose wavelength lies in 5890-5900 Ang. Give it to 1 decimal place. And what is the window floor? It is 17.8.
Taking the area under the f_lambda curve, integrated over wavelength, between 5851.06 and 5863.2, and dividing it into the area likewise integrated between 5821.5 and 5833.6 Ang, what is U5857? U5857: 1.03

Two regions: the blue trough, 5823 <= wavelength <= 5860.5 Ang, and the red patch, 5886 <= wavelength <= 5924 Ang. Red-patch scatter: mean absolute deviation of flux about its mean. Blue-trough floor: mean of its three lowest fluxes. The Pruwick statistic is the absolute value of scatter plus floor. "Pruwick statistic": 27.0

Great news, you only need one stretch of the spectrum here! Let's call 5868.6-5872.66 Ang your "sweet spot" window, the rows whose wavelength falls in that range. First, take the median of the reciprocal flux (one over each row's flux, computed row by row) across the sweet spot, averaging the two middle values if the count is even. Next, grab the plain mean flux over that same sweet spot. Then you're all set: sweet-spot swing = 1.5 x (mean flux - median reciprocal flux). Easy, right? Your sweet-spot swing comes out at 39.8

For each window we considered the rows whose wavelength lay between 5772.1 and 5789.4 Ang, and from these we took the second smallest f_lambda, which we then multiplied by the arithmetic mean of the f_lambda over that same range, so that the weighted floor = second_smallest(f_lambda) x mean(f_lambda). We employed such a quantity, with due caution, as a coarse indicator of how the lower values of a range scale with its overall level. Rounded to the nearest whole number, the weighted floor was 652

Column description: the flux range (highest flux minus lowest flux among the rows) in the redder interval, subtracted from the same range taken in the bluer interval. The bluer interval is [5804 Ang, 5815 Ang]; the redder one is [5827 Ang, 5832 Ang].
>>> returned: -0.30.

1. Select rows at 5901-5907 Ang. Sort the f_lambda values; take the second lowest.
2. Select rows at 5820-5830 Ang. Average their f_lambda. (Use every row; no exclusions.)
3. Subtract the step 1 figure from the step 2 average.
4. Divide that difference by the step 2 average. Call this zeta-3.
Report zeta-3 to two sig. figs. 0.14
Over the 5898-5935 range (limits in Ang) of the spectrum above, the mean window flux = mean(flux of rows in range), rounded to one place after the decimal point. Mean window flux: 26.4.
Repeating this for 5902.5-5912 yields 26.5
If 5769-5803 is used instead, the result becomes 27.4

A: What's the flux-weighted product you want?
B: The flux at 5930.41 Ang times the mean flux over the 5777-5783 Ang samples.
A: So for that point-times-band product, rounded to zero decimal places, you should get 546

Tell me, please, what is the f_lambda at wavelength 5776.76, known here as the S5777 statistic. 26.9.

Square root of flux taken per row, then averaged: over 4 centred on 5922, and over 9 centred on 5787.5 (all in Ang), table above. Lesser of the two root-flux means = 5.16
